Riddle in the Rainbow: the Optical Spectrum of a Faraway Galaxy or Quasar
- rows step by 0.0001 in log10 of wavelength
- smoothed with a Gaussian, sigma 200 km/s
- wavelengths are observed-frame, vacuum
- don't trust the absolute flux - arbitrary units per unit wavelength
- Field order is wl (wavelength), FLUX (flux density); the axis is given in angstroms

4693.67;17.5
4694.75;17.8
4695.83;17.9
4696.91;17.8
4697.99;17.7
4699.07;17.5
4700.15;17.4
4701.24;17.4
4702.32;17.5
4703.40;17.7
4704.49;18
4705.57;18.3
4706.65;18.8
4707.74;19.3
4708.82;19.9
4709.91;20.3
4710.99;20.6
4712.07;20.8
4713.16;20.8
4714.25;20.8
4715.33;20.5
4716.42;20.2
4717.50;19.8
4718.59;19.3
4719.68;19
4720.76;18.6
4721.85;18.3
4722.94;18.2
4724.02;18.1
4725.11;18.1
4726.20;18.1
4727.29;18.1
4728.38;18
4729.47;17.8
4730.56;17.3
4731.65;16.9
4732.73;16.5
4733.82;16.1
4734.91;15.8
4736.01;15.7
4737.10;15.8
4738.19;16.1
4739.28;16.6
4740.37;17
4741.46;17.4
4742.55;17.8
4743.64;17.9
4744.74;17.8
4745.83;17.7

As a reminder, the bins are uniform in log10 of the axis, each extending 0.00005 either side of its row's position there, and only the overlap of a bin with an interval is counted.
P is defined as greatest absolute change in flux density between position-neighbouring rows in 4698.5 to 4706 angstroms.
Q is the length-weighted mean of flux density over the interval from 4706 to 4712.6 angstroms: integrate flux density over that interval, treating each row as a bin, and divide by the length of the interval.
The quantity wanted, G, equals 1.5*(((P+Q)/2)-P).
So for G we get 14.7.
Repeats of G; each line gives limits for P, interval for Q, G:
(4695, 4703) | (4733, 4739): 11.8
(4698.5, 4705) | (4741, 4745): 13.1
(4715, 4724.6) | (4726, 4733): 12.8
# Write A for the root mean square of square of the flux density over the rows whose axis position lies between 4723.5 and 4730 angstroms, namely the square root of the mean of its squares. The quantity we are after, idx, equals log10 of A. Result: 2.51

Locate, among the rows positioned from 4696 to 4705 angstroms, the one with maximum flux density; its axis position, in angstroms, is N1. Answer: 4704.49 angstroms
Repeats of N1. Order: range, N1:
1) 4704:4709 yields 4708.82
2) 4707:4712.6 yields 4712.07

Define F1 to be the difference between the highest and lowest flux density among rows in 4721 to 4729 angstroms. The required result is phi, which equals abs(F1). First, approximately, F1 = 0.3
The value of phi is 0.3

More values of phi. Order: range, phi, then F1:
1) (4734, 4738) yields 0.1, 0.1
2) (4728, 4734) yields 1.9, 1.9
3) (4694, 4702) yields 0.5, 0.5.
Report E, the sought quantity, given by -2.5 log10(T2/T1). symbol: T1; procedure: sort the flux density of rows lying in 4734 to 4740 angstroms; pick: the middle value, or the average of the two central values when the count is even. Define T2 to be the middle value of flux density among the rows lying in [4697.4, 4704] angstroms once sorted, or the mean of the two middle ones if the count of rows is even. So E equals -0.11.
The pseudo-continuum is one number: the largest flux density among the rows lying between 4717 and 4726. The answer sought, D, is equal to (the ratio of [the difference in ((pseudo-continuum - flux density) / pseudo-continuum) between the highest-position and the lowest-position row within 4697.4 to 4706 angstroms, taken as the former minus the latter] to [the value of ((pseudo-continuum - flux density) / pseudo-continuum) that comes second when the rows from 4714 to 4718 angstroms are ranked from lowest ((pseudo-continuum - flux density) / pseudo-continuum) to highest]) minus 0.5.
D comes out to 0.36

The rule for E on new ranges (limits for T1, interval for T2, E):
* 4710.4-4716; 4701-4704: 0.19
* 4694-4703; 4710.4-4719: -0.17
